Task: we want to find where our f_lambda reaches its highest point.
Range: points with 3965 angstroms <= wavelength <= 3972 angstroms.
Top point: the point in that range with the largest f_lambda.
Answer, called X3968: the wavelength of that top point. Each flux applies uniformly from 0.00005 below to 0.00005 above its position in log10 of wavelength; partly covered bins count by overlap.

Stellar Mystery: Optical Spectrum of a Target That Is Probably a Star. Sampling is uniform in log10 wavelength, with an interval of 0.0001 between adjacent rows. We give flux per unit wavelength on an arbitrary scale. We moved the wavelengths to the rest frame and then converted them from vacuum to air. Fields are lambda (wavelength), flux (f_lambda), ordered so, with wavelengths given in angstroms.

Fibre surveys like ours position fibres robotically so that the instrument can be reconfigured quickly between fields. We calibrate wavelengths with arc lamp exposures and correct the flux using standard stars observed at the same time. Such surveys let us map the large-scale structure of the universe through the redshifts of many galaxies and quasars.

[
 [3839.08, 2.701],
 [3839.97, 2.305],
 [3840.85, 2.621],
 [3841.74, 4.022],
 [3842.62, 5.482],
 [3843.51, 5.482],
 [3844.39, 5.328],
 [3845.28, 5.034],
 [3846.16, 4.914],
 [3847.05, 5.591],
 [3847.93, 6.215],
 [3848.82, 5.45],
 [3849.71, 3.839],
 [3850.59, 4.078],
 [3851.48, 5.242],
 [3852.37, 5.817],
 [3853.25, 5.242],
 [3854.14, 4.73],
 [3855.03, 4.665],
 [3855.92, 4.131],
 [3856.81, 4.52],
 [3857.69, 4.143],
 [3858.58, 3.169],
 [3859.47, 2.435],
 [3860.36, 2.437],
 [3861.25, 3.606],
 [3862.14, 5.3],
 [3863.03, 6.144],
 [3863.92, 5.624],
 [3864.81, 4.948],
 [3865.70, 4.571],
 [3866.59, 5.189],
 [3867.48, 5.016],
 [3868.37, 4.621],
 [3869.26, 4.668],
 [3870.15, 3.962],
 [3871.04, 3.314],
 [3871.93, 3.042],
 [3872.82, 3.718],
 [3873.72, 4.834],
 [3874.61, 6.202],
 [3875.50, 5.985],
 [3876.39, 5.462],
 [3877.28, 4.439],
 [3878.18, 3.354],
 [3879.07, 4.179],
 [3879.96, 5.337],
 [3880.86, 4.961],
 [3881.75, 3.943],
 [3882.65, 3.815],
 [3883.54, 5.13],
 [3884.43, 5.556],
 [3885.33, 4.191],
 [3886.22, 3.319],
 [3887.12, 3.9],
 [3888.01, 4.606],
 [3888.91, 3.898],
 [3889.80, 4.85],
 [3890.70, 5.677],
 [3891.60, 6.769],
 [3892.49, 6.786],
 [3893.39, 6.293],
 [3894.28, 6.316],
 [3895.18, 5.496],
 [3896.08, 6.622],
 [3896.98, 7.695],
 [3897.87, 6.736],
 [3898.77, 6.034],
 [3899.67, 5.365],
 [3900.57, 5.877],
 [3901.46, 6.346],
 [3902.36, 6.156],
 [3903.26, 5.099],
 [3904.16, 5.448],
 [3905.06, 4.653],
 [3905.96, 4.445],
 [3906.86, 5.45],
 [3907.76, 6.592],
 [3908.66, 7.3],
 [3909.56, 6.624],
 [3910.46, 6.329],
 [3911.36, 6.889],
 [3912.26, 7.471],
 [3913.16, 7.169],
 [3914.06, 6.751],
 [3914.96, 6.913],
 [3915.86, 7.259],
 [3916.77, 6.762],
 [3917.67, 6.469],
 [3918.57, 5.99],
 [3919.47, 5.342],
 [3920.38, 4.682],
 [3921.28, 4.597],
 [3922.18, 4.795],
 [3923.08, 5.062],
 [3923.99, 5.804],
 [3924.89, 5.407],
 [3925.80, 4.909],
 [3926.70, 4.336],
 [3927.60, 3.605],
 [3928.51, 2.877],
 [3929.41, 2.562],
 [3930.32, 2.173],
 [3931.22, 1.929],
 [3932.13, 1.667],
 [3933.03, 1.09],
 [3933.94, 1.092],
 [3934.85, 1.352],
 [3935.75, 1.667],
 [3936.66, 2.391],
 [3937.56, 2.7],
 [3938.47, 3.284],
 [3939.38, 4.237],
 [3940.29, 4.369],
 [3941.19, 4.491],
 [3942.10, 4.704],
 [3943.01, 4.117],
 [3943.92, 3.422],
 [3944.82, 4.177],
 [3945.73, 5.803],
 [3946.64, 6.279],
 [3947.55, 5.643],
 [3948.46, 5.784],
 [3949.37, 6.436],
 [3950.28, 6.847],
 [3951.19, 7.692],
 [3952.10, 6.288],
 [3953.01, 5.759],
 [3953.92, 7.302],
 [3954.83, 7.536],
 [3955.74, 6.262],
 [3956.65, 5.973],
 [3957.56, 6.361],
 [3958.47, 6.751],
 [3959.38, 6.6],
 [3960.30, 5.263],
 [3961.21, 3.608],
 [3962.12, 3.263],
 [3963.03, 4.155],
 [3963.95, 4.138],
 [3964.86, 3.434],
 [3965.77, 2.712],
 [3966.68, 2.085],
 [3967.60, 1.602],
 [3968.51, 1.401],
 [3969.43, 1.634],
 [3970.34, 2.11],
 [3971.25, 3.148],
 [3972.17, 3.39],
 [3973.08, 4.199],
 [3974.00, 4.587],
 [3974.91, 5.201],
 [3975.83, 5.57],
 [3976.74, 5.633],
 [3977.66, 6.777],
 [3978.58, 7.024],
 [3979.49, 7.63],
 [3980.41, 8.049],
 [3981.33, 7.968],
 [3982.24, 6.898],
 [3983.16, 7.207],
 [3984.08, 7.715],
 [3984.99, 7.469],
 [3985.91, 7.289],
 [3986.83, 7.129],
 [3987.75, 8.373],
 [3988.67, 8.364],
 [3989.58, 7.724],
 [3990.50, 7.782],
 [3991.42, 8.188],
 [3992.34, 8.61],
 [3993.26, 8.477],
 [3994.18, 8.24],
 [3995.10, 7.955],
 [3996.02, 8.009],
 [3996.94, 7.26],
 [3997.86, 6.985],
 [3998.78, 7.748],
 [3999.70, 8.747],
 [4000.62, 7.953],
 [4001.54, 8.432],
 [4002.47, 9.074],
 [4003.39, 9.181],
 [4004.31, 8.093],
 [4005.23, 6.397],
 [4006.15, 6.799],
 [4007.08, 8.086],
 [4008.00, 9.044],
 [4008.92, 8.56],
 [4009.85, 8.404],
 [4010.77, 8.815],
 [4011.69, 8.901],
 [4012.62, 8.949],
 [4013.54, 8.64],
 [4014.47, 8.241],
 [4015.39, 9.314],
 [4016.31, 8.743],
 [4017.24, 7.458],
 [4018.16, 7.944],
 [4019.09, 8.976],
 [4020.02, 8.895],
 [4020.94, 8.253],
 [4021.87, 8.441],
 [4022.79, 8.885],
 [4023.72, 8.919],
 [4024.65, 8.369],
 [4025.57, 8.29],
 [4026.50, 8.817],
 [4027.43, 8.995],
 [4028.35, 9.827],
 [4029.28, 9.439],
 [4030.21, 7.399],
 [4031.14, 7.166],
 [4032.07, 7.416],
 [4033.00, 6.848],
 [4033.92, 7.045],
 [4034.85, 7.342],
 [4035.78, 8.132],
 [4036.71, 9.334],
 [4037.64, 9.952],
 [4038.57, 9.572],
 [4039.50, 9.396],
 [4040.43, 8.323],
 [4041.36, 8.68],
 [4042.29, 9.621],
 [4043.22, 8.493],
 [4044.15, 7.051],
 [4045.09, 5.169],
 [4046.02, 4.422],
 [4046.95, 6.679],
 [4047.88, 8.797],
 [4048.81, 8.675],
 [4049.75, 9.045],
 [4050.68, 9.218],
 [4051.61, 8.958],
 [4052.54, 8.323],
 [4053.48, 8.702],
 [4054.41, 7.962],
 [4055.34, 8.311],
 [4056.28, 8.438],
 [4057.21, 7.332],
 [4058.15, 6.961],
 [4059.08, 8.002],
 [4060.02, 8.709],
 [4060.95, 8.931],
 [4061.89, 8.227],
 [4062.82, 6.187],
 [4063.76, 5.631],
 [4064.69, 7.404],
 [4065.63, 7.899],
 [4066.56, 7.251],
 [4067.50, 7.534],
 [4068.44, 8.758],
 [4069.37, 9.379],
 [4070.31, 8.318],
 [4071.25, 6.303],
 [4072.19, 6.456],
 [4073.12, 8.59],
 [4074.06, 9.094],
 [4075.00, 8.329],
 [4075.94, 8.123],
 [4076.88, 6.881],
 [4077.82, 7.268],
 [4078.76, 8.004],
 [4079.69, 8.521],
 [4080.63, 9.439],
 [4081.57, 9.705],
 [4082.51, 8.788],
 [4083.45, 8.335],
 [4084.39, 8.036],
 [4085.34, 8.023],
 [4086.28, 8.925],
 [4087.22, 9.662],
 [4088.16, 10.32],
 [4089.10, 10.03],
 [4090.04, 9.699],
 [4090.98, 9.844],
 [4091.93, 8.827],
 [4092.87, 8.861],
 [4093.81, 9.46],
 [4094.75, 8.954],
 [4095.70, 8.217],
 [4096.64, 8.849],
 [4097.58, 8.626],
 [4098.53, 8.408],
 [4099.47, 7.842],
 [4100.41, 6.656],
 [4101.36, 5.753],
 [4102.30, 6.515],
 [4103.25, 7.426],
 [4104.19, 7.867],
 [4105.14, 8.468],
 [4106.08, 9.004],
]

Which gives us 3971.25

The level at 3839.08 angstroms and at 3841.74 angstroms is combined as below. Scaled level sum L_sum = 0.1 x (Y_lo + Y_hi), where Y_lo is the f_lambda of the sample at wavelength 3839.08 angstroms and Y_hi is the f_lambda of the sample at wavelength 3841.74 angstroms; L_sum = 0.67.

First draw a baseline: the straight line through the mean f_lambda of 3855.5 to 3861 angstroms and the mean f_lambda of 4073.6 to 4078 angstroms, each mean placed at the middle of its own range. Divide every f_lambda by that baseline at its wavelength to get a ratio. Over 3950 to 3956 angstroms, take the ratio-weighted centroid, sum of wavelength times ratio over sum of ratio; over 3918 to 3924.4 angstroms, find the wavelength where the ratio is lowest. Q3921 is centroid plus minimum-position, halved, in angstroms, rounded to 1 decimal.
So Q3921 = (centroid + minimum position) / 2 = 3937.1 angstroms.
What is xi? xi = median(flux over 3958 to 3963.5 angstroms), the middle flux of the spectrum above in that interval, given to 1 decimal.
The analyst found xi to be 4.7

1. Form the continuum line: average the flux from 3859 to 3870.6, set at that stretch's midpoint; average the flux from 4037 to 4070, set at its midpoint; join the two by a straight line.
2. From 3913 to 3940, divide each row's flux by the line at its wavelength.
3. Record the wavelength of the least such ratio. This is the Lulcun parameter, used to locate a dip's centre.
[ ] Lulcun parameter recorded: 3933.94 angstroms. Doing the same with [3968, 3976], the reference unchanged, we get 3968.51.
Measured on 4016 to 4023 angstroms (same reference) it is 4017.24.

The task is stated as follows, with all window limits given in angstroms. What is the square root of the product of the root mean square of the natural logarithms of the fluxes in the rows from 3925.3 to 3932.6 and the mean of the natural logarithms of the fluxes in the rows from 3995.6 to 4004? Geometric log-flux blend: 1.52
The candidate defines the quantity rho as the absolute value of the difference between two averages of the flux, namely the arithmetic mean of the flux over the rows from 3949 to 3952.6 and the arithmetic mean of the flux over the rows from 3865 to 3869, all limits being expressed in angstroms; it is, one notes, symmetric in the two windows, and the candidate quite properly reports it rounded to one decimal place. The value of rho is 2.0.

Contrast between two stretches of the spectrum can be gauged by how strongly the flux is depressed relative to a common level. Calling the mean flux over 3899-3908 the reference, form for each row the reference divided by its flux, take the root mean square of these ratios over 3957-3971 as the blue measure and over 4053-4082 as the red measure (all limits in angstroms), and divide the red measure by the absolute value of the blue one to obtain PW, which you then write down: 0.33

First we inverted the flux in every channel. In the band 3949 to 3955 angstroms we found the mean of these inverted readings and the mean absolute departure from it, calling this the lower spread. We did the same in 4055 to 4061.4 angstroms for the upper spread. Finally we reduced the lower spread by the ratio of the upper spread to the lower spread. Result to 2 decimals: -0.70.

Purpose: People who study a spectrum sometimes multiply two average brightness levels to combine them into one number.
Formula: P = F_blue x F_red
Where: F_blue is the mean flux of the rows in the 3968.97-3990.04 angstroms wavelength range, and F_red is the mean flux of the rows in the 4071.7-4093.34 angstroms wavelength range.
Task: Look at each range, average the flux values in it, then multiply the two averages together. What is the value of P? 53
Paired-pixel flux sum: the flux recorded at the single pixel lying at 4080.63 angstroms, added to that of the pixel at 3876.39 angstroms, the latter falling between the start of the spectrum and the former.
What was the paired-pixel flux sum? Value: 14.9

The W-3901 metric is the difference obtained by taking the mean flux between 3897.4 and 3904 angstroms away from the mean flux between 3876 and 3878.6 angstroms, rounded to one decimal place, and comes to -1.5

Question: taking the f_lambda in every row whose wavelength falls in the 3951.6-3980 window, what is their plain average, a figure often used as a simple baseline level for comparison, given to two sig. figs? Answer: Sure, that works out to 4.8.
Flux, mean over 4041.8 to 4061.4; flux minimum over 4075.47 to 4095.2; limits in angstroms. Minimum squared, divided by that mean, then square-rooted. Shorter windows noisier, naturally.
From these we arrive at 2.43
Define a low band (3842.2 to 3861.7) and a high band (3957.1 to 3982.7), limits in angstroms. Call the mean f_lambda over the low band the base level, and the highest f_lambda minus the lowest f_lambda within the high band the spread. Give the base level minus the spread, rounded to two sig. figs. -2.0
